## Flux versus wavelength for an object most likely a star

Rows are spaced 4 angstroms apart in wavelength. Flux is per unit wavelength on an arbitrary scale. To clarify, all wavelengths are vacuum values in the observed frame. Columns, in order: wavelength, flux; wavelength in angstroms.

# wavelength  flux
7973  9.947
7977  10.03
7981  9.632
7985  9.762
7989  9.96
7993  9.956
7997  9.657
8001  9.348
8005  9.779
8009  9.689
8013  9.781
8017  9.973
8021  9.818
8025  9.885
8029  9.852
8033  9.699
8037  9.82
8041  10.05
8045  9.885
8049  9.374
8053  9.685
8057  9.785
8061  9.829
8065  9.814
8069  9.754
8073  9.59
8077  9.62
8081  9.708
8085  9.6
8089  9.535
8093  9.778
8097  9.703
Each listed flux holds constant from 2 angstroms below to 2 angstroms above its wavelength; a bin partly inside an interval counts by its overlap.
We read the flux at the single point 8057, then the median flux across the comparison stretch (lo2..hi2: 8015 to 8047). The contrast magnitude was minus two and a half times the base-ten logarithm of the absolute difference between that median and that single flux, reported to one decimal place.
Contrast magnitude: 2.7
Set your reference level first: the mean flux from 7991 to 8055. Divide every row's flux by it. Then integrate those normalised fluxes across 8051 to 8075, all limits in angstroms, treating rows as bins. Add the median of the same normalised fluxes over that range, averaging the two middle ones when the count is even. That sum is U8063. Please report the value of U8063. 24.94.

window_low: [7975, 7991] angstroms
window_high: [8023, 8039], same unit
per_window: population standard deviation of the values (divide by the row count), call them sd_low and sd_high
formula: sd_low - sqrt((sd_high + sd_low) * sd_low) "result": -0.032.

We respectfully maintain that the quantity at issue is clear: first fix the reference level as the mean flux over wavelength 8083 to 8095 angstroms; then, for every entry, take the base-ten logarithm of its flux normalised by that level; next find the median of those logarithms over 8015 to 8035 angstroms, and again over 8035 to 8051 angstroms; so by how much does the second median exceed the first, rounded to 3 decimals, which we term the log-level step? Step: 0.000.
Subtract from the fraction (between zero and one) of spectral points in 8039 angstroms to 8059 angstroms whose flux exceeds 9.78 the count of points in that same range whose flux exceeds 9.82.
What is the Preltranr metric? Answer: -1.4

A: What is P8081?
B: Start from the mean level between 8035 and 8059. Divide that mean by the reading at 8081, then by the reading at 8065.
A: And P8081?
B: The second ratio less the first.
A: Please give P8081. -0.011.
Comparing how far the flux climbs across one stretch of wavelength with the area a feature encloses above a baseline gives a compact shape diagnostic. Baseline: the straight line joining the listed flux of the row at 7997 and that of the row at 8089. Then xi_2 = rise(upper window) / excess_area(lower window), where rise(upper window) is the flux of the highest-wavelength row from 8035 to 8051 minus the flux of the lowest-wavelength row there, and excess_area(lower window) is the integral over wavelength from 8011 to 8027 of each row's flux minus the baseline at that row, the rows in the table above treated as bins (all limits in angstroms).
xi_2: -0.12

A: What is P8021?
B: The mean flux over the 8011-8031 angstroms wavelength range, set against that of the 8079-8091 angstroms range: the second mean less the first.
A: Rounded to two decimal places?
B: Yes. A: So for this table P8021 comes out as -0.25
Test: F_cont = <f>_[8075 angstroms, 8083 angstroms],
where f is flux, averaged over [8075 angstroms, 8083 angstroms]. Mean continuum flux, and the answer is 9.66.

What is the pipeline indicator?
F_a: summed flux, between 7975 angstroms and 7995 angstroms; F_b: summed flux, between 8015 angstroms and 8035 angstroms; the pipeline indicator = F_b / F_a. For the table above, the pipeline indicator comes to 1.00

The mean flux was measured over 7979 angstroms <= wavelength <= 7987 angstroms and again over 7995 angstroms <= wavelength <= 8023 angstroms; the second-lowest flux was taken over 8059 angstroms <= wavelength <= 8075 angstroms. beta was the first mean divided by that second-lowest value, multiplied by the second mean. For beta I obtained 9.66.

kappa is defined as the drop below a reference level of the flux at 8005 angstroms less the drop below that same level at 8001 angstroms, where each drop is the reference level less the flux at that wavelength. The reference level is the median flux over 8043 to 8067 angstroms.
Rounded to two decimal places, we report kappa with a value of -0.43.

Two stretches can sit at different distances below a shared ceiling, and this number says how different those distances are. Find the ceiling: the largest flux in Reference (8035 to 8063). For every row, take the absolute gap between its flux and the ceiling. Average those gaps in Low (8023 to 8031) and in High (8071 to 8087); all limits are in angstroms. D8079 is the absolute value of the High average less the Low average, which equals 0.24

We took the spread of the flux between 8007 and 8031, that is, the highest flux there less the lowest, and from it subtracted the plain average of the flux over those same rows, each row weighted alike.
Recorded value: -9.55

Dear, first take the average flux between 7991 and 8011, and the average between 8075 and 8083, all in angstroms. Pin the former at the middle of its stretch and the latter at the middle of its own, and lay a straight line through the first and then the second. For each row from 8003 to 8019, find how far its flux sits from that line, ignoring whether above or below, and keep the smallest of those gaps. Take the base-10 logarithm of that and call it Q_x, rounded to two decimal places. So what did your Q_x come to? -2.26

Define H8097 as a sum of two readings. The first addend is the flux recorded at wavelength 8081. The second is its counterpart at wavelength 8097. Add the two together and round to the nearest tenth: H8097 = 19.4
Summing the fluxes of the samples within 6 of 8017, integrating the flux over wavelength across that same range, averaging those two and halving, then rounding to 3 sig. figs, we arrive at 37.0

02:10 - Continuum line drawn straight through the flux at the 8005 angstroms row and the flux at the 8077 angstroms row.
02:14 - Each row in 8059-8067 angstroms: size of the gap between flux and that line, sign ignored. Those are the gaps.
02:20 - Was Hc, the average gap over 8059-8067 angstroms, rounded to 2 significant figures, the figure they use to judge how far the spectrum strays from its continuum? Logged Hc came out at 0.17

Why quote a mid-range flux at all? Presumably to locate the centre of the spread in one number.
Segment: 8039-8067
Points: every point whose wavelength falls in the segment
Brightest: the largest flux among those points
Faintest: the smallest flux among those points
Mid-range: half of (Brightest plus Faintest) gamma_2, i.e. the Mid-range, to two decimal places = 9.71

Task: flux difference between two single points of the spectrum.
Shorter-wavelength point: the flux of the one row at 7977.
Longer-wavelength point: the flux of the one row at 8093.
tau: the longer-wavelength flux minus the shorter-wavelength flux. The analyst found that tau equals -0.25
